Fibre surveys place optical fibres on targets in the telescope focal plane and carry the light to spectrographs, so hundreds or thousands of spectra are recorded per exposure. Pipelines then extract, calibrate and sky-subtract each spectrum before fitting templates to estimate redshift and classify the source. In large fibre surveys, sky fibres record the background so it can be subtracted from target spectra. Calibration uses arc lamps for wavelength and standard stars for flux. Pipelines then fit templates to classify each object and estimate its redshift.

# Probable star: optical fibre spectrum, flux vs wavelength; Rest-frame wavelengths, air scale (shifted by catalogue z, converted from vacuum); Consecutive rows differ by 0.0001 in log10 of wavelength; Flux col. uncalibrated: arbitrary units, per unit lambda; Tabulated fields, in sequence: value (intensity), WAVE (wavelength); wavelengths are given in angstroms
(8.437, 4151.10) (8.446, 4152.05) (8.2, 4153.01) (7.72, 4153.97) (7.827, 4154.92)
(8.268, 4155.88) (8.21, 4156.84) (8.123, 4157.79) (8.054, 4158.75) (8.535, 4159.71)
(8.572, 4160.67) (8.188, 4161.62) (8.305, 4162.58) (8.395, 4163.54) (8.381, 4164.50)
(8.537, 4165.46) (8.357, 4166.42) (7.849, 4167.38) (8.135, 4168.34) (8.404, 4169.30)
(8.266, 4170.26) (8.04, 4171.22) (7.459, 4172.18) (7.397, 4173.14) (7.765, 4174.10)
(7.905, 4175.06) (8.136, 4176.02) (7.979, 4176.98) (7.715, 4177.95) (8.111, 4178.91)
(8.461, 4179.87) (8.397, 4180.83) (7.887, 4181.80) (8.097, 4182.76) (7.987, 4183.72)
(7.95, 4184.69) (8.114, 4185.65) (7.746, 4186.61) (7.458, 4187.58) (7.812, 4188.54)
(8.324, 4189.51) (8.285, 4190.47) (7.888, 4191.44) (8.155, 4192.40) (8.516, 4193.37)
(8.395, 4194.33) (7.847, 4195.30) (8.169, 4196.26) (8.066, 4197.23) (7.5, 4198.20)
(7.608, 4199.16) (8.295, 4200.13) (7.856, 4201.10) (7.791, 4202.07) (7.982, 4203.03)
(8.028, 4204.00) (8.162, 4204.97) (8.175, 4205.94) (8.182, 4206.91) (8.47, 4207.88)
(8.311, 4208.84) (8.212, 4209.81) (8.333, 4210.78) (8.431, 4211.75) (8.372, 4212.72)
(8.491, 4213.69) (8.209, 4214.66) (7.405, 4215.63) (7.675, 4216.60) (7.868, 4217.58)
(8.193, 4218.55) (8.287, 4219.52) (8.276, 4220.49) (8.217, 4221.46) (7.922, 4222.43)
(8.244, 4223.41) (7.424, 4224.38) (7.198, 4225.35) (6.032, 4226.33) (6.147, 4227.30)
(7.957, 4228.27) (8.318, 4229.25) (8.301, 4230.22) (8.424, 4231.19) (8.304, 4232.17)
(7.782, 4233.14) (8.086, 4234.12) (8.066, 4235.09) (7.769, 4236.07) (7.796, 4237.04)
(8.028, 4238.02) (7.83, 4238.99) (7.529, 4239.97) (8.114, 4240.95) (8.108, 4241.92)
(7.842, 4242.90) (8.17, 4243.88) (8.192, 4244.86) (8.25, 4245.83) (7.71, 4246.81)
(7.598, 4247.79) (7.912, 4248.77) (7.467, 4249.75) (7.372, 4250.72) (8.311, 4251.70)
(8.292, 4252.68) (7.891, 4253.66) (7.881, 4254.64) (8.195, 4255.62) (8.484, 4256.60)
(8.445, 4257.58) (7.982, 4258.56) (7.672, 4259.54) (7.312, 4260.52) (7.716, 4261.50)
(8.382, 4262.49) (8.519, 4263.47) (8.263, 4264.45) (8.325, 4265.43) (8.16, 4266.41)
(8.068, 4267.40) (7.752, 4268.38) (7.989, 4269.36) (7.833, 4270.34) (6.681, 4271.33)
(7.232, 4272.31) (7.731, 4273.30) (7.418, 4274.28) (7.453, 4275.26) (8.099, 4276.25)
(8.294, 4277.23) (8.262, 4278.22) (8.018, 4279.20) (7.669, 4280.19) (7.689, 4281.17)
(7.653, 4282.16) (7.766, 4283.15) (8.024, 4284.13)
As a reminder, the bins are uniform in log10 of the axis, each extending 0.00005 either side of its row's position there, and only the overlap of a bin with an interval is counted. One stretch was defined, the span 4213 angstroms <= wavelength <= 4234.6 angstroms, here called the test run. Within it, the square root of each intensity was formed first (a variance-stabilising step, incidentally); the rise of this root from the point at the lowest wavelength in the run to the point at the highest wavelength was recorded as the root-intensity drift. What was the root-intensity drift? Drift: -0.07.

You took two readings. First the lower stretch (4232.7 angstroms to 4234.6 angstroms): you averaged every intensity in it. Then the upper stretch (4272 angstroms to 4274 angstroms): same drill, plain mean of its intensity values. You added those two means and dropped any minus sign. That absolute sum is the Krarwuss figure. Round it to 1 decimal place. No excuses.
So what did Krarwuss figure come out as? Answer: 15.4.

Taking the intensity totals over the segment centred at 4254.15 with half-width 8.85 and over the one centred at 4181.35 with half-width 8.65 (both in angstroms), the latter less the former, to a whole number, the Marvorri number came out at 0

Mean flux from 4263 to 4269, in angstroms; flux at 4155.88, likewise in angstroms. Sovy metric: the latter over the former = 1.01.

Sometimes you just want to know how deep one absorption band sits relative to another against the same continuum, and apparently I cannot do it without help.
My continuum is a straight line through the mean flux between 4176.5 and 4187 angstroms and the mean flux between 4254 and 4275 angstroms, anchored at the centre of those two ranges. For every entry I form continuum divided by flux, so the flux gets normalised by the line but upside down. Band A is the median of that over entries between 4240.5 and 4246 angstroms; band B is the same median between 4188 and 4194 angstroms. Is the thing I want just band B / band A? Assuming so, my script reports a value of 1.00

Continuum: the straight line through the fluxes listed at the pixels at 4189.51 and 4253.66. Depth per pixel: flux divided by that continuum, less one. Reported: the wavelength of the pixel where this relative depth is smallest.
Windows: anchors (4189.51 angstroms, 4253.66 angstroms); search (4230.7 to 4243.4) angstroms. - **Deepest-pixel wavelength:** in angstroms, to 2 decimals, 4239.97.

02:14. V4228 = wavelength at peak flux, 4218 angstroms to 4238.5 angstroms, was 4231.19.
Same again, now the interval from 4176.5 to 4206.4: 4193.37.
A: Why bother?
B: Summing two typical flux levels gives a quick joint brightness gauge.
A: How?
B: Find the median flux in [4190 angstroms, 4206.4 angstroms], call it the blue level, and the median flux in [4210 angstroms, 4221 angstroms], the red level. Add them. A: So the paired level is 16.3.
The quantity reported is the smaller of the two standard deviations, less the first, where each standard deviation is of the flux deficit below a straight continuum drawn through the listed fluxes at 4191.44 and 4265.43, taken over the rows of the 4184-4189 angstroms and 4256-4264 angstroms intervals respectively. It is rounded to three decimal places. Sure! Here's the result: 0.000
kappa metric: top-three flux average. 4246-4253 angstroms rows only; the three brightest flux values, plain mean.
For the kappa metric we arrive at 8.17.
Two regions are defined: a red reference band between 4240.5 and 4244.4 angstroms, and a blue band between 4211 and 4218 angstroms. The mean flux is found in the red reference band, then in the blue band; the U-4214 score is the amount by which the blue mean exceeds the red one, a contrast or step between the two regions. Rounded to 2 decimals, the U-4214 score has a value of 0.01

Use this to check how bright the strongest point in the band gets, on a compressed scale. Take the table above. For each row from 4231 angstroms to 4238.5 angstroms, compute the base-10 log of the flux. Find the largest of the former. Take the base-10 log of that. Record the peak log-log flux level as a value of -0.0336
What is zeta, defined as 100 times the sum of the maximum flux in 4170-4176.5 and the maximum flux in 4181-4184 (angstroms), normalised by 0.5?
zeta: 3273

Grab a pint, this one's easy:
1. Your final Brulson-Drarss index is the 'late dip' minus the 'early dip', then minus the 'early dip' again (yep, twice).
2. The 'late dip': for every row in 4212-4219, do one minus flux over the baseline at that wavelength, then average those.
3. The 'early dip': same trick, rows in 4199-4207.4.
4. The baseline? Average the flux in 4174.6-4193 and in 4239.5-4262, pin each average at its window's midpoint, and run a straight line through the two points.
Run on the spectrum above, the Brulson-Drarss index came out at 0.00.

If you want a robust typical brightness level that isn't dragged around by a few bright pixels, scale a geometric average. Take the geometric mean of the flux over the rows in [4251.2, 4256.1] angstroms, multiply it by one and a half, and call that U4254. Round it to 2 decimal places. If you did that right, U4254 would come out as 12.17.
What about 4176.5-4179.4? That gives 11.90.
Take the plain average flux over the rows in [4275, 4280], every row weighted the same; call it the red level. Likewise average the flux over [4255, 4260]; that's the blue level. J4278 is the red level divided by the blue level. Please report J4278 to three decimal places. 0.984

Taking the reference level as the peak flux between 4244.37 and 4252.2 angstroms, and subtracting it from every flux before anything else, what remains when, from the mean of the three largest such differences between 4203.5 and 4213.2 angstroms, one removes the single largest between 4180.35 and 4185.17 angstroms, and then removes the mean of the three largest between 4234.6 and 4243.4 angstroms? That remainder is 0.24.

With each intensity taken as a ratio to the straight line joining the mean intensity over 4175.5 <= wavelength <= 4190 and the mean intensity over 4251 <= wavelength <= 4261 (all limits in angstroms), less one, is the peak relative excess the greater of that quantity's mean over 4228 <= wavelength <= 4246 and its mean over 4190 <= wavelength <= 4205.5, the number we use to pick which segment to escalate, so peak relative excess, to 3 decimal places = 0.002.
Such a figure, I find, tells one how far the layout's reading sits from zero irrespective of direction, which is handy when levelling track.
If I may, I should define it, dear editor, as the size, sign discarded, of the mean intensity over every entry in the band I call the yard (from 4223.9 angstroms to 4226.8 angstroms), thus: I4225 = 6.88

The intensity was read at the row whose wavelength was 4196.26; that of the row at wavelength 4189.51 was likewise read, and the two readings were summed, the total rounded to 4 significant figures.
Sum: 16.49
